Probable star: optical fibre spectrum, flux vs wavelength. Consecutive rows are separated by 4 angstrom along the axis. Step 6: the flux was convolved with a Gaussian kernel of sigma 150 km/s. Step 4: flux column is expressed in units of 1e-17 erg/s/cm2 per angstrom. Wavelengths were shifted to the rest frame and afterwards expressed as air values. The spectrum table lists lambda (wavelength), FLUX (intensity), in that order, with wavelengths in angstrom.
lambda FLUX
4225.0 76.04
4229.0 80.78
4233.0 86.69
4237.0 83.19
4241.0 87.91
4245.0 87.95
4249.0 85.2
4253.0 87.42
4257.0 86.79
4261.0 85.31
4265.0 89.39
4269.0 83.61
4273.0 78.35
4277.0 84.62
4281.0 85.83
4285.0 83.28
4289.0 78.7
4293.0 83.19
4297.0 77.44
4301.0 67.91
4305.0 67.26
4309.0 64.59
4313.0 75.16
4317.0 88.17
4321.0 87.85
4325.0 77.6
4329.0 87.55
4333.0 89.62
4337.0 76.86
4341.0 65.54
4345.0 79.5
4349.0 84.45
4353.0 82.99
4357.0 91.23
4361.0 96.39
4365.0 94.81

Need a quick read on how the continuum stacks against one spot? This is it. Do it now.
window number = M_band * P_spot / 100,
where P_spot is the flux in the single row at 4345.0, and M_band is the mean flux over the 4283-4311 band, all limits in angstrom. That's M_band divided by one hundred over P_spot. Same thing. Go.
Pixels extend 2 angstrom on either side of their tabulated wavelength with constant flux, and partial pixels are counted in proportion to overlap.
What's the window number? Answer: 59.3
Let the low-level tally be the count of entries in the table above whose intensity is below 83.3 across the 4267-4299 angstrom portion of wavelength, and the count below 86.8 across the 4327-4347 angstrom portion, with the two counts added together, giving 8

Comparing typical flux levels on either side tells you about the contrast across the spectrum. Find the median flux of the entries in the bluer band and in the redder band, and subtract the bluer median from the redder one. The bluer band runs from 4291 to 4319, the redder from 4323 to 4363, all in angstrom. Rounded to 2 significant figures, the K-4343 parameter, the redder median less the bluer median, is 8.6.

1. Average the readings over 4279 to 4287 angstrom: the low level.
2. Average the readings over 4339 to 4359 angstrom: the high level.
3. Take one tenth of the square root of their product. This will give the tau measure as 8.26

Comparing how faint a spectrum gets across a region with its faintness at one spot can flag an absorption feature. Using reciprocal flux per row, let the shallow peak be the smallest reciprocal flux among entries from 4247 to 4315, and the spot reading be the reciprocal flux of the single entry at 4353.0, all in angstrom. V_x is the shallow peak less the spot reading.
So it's -0.0009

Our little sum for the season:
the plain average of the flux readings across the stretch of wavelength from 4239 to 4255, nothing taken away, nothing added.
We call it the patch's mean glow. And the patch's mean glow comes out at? 87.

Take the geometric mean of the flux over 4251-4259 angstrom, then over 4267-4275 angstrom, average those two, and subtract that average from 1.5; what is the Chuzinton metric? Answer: -82.5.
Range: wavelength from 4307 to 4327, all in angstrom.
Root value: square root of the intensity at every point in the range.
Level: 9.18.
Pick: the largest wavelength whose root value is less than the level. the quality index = 4325.0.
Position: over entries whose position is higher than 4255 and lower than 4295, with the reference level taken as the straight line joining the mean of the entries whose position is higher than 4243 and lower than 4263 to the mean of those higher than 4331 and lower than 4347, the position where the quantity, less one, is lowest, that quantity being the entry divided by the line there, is 4273.0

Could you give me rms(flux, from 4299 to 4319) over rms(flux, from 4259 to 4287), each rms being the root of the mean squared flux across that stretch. 0.87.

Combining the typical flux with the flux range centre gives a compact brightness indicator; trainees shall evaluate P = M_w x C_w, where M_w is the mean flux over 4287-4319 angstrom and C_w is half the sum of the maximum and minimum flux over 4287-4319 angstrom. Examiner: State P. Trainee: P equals 5752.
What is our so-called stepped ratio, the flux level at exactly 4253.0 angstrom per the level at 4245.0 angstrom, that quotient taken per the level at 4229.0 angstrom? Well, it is 0.0123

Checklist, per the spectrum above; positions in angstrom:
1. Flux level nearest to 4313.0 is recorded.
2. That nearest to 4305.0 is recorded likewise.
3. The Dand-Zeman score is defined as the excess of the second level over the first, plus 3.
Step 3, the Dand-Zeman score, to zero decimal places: -5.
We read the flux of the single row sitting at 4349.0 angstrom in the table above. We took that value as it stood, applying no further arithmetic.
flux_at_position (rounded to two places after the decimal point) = 84.45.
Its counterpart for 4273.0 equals 78.35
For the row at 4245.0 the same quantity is 87.95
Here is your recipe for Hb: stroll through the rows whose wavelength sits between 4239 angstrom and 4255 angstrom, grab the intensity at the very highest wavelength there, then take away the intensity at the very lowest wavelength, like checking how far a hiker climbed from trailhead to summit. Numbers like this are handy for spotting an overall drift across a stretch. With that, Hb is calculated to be 0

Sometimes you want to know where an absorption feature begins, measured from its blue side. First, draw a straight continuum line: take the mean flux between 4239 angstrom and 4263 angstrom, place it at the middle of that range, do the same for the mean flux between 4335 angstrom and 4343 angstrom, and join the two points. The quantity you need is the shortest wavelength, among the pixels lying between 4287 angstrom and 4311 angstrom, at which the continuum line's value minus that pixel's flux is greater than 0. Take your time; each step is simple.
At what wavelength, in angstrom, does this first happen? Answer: 4289.0 angstrom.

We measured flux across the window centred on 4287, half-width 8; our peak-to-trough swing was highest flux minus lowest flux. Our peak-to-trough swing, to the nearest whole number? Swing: 7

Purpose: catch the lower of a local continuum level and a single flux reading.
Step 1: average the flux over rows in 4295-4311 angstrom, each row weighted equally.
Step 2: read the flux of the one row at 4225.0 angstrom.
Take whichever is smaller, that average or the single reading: 69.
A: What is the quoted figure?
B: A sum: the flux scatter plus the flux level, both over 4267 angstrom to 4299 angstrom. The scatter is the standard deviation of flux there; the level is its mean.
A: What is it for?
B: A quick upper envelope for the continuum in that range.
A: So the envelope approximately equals 85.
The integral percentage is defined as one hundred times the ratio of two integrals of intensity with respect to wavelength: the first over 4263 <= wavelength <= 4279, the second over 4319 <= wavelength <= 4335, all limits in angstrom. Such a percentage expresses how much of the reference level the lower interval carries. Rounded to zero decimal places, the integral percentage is 98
